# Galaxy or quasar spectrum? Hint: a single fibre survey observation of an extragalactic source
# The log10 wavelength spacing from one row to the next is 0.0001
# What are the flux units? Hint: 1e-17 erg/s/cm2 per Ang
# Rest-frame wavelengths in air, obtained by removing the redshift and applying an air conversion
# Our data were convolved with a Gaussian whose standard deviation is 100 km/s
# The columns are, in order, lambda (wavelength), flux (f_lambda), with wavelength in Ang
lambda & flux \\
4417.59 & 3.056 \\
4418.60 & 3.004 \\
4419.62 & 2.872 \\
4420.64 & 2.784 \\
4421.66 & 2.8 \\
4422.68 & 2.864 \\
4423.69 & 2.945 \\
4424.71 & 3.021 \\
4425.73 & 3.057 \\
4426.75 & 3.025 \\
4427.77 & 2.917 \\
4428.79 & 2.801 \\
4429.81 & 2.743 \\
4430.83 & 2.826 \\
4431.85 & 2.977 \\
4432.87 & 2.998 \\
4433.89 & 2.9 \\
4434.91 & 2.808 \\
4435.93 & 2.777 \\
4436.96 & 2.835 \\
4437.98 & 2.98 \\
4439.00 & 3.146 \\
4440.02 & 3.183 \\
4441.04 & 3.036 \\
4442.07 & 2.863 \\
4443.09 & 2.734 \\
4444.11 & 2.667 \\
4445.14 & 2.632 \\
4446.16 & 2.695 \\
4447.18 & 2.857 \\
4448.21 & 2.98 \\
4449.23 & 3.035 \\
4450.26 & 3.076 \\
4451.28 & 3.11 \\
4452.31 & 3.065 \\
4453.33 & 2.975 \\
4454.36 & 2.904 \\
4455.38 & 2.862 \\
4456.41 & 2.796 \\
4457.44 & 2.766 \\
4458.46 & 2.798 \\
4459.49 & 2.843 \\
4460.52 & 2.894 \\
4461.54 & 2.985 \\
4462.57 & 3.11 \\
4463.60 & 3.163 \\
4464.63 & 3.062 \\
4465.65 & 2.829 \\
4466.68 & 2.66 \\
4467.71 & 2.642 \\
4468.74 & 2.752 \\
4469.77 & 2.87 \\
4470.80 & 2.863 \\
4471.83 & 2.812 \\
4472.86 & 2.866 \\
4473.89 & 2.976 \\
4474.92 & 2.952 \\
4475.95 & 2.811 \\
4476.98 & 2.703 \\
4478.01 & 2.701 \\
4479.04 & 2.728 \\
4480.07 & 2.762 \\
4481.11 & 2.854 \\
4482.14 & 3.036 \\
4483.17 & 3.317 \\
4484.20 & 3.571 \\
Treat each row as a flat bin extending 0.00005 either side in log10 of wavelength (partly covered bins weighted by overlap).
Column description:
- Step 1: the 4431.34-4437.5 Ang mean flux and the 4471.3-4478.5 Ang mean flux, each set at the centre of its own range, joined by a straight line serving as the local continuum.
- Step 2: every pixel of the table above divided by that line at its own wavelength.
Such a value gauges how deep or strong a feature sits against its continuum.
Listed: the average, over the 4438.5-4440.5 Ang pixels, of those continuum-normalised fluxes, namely 1.10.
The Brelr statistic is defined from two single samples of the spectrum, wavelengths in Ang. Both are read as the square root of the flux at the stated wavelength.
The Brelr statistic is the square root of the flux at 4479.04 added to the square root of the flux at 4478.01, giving 3.30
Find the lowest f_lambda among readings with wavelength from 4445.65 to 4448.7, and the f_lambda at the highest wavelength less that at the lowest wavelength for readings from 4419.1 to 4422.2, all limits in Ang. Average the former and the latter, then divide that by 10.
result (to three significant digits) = 0.131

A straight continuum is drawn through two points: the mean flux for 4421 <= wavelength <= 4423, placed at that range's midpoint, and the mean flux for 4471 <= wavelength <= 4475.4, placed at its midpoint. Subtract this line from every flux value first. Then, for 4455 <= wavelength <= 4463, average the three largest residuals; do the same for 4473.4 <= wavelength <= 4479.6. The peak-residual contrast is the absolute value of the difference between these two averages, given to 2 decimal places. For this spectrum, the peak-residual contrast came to 0.10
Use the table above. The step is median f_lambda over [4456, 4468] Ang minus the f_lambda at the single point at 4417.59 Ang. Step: -0.22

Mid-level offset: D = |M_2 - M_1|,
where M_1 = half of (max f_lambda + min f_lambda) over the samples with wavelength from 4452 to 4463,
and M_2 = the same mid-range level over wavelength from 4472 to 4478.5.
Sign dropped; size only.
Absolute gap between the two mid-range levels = 0.10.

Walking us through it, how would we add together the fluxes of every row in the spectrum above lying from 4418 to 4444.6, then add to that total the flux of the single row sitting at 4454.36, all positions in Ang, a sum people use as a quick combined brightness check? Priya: 78.5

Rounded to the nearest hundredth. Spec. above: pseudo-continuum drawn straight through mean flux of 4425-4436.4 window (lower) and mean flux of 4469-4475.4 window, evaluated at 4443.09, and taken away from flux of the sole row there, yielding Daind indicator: -0.16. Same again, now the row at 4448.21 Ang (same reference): 0.09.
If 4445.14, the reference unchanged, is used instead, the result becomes -0.26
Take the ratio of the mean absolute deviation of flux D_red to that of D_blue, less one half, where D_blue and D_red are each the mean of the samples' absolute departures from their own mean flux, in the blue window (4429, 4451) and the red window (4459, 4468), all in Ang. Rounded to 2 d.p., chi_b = 0.65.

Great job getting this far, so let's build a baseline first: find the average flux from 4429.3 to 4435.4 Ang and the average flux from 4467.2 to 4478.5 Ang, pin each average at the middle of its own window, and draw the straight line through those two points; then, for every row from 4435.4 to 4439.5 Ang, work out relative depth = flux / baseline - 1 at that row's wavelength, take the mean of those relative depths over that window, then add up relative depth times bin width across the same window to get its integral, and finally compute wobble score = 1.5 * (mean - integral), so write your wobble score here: -0.1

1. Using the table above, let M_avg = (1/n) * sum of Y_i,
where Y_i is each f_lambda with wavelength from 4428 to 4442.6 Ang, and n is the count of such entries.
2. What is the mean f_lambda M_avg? 2.92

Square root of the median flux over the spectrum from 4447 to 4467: 1.71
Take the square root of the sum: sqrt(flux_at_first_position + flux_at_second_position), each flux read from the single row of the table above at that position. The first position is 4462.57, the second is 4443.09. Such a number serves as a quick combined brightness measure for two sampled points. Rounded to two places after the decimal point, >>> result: 2.42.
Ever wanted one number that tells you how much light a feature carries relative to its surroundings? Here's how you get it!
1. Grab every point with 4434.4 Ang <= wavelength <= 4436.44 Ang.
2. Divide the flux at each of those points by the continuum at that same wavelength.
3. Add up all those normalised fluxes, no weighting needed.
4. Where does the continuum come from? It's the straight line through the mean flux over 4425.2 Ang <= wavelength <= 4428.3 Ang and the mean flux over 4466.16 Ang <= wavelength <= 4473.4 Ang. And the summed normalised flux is 1.89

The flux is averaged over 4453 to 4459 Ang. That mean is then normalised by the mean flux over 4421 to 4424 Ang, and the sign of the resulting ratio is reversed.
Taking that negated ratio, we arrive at -0.993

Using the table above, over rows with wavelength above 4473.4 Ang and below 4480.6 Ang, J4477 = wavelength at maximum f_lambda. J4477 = 4473.89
